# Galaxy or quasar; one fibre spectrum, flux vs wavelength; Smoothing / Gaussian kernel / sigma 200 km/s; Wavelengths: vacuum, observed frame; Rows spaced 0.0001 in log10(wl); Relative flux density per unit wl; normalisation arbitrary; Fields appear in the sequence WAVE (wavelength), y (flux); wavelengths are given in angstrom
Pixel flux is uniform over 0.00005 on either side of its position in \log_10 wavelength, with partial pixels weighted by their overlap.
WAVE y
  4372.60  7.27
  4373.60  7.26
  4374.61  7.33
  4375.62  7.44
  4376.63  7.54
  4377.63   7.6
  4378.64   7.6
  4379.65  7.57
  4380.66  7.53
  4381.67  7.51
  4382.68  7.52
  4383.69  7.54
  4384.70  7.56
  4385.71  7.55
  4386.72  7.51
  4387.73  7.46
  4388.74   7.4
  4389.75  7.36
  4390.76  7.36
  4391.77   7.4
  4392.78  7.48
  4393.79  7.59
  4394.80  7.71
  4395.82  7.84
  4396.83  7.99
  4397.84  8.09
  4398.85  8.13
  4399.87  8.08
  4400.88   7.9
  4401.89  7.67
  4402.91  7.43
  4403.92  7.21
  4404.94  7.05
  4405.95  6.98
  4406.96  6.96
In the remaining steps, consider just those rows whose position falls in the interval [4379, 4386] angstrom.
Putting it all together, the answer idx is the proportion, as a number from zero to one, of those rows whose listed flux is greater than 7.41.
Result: 1.0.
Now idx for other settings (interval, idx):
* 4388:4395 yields 0.4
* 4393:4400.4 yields 1.0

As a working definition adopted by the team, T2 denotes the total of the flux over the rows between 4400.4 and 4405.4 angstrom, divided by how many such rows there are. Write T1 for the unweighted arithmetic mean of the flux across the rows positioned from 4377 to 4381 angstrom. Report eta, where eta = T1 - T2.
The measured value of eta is 0.12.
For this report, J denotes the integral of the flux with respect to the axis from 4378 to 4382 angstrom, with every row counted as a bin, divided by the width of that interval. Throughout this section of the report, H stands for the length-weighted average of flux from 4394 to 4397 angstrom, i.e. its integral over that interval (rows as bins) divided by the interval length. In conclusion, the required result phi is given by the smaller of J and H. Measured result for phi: 7.54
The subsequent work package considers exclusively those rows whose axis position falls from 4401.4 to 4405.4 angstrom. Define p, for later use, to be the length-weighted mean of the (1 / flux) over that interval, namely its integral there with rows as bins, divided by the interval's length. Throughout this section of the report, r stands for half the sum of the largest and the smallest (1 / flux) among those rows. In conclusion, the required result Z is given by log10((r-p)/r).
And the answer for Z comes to -3.4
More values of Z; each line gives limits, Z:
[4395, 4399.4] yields -2.6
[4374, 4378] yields -3.3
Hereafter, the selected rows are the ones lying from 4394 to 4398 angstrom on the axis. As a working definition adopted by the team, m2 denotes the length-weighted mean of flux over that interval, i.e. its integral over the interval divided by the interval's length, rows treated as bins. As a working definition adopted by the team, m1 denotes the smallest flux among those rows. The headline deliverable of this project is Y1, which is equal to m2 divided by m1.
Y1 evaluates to 1.02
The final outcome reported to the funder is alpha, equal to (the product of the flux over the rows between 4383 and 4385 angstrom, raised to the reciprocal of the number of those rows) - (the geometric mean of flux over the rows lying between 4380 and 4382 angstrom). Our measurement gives 0.03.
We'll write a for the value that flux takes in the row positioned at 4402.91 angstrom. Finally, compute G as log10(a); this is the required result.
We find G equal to 0.871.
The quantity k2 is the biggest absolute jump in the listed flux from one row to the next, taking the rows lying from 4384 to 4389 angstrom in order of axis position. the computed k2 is 0.060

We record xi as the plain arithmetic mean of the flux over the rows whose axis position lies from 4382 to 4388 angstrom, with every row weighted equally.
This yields 7.52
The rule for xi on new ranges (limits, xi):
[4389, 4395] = 7.48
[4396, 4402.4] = 7.98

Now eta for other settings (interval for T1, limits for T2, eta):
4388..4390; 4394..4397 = -0.47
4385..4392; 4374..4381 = -0.08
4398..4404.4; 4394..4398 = -0.17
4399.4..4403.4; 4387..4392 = 0.37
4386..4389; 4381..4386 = -0.08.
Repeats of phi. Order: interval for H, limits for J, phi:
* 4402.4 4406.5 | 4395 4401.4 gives 7.17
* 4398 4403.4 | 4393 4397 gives 7.74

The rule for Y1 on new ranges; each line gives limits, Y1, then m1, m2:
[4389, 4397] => 1.03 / 7.36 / 7.57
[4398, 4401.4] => 1.02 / 7.9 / 8.05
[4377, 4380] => 1.00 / 7.57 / 7.60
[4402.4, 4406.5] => 1.03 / 6.98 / 7.17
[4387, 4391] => 1.01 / 7.36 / 7.41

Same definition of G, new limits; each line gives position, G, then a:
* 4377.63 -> 0.881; 7.6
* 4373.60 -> 0.861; 7.26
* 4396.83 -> 0.903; 7.99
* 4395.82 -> 0.894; 7.84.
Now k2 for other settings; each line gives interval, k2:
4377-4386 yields 0.040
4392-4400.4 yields 0.150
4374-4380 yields 0.110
